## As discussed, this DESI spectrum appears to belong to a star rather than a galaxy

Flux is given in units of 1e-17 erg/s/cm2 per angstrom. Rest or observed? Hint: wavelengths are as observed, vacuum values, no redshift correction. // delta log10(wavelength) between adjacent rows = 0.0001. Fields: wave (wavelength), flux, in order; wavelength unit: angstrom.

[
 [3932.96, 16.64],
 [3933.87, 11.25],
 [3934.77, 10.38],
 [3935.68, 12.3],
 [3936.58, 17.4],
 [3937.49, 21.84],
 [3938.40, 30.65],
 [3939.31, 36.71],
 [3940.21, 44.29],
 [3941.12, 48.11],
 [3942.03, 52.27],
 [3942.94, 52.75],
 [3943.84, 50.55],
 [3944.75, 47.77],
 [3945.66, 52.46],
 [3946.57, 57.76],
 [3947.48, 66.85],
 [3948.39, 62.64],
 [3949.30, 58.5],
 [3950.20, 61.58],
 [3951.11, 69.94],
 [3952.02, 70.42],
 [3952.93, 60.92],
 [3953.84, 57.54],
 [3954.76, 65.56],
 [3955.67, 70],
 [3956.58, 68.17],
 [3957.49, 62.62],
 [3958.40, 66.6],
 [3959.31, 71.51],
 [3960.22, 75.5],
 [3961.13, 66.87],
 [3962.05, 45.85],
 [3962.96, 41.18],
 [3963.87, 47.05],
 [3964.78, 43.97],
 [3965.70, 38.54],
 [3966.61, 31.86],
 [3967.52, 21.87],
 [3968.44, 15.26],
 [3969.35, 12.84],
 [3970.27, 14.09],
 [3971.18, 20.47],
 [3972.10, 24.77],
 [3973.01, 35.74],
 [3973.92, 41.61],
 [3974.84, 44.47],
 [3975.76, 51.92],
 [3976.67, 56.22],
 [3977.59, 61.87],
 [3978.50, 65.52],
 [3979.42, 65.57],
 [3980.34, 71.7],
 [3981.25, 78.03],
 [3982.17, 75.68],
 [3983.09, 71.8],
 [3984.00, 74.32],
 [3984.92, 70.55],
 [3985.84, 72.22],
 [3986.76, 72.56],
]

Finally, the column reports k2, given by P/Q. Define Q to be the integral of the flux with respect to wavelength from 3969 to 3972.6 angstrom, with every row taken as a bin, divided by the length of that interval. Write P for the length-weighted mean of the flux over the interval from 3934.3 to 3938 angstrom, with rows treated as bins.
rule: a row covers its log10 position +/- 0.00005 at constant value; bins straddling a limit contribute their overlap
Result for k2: 0.9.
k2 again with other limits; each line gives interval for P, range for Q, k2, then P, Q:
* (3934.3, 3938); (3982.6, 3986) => 0.2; 16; 72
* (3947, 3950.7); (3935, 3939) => 3.0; 63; 21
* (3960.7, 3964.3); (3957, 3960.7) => 0.7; 50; 69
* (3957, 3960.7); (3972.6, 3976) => 1.6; 69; 43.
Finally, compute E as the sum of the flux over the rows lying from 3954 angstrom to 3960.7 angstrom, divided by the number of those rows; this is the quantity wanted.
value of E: 69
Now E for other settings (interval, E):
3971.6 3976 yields 40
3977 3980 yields 64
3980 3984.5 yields 74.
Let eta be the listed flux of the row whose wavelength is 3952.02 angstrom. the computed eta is 70.42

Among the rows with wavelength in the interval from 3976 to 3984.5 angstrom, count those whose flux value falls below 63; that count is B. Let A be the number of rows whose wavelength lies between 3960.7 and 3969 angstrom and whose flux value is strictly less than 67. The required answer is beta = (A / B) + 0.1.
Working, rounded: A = 9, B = 2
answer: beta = 4.6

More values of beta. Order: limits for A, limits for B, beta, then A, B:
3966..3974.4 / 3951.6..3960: 3.1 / 9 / 3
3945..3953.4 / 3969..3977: 0.9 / 7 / 9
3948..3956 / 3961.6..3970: 0.8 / 6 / 9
